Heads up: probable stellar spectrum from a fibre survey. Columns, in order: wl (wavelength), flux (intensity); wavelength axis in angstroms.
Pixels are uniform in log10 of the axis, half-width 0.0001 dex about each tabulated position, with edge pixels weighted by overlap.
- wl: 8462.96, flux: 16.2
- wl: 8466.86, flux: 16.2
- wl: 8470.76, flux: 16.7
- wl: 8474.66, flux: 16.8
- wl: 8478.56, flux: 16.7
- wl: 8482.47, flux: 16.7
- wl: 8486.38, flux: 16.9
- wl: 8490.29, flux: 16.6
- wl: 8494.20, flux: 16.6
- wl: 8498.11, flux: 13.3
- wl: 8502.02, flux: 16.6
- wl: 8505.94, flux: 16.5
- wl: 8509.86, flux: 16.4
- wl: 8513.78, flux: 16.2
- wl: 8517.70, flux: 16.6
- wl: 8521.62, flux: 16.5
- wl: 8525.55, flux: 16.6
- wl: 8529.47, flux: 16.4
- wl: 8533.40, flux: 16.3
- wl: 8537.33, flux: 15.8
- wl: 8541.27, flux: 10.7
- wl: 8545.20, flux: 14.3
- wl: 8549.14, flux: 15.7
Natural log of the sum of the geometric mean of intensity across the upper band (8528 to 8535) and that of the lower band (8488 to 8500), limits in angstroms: 3.46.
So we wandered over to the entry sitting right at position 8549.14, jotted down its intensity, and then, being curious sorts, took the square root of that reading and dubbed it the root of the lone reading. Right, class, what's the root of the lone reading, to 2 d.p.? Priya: 3.96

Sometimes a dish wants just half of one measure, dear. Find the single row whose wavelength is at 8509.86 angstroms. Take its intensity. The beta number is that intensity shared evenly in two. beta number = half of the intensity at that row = 8.20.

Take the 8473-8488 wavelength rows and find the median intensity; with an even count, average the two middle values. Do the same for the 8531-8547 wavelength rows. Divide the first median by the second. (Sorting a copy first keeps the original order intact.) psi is 1.11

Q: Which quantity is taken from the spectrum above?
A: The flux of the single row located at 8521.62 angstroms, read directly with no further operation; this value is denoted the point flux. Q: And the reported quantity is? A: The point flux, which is 16.5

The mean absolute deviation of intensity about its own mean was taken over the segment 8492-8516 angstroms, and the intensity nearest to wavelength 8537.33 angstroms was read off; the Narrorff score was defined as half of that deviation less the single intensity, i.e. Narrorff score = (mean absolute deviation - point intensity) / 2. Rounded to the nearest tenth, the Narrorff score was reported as -7.5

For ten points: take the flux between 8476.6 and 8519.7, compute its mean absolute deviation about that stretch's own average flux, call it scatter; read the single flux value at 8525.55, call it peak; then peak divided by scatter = 29.8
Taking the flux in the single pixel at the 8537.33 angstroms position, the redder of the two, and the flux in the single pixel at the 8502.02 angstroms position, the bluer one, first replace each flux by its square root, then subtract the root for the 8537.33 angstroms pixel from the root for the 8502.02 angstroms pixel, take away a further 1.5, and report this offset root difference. -1.40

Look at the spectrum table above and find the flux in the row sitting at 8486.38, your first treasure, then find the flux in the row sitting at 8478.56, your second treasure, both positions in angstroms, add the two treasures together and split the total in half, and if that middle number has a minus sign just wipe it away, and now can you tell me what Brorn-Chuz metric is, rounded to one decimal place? 16.8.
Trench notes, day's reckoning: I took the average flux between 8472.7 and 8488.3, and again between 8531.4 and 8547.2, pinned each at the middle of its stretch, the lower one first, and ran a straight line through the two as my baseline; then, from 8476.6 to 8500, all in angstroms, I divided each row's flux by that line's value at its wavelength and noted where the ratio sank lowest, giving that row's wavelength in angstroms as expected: 8498.11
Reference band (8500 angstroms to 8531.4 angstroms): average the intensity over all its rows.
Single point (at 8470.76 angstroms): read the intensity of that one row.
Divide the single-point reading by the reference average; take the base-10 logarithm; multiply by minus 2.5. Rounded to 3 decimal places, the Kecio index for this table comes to -0.015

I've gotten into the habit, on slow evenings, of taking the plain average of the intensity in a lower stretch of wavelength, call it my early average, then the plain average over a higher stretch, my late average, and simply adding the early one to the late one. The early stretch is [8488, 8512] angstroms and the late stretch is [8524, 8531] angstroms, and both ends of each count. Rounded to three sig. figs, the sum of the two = 32.5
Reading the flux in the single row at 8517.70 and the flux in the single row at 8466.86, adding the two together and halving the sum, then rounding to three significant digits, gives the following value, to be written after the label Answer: 16.4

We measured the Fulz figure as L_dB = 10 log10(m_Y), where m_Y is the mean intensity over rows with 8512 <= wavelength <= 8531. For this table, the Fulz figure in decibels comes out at 12.2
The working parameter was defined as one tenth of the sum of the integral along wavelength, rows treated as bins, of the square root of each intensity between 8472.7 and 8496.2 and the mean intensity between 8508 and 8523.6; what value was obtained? 11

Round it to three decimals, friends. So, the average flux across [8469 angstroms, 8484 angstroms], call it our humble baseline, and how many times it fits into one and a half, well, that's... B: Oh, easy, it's 0.090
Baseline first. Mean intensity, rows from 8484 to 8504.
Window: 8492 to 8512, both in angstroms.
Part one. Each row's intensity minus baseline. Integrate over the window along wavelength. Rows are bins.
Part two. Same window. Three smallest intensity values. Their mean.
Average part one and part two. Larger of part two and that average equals 15.4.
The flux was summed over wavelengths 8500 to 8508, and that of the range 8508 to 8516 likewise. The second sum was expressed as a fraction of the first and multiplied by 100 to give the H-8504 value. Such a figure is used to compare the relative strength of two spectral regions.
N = 98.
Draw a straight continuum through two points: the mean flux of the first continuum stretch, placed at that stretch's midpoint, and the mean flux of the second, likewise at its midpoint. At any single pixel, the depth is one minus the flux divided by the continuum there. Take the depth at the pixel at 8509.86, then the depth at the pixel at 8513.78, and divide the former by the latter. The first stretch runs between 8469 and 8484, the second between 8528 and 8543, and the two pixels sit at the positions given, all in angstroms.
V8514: 1.1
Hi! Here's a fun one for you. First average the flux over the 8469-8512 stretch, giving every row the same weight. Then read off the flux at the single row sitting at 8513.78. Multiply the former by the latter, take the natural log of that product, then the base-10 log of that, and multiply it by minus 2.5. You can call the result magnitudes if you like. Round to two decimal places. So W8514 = -1.87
